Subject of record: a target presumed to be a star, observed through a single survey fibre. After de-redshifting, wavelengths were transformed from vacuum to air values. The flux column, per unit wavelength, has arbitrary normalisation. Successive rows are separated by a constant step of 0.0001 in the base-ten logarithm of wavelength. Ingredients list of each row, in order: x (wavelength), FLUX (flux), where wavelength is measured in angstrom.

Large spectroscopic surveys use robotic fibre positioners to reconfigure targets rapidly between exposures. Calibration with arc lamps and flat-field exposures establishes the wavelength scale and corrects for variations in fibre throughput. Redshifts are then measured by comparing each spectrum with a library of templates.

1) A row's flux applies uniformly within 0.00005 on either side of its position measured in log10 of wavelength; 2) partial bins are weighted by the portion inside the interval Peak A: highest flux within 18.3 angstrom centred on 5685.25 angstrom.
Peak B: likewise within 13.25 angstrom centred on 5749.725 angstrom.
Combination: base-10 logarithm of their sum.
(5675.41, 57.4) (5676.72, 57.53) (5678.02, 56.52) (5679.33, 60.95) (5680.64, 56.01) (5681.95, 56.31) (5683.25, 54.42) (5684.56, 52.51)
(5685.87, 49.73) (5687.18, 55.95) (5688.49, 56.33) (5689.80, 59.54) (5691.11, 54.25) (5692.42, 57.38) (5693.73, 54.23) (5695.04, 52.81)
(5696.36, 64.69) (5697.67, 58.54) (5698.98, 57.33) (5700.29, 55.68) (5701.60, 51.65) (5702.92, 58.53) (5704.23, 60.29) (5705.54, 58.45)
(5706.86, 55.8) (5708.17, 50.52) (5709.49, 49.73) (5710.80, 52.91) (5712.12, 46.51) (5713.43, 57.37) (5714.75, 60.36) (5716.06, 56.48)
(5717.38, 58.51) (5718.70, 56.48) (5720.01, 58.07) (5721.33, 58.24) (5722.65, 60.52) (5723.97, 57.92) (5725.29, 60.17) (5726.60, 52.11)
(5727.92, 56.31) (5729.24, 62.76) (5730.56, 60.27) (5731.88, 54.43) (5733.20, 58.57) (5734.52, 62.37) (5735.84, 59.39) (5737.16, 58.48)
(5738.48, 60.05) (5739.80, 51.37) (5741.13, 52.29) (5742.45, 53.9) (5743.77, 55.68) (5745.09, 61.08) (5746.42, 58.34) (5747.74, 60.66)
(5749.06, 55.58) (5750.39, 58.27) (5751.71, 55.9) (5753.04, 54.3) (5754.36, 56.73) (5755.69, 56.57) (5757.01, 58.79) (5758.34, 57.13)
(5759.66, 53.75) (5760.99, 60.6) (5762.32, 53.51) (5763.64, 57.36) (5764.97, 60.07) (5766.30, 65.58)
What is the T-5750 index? 2.09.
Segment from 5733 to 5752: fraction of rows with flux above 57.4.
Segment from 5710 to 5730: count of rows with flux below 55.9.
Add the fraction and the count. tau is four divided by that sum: 1.11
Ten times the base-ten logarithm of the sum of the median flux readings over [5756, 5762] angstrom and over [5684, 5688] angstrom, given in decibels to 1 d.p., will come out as 20.4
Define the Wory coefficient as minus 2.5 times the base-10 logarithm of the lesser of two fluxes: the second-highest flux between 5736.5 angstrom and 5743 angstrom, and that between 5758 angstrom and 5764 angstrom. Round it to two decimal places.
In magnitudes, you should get -4.40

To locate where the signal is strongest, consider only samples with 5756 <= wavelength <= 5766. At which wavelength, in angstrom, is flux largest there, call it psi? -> 5760.99 angstrom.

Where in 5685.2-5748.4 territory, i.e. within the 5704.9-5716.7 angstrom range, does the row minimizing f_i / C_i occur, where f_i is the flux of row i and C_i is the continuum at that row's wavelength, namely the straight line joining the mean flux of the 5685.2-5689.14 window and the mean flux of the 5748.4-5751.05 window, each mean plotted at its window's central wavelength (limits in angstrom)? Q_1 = 5712.12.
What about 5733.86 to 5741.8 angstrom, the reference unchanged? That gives 5739.80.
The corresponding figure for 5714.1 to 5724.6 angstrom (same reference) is 5718.70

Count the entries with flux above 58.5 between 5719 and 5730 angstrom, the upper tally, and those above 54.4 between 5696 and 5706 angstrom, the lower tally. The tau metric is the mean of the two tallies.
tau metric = 5.0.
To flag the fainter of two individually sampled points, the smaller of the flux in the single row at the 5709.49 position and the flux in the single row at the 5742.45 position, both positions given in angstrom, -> 49.7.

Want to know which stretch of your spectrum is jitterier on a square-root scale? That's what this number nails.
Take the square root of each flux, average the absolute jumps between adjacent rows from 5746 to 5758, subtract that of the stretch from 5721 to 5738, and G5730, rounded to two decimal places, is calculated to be -0.10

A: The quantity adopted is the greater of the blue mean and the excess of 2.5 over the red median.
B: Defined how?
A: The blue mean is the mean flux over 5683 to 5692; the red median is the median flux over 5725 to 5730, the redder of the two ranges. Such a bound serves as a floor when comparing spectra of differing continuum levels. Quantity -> 54.7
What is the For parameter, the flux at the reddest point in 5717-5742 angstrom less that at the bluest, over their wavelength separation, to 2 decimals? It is -0.26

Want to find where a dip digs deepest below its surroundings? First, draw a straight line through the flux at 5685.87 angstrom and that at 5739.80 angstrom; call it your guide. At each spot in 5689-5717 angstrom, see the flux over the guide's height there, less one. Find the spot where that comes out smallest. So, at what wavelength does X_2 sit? 5712.12 angstrom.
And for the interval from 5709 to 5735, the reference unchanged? 5712.12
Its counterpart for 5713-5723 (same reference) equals 5718.70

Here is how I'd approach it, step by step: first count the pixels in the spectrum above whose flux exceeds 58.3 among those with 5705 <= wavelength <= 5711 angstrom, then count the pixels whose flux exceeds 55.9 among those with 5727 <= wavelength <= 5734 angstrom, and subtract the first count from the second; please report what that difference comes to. 3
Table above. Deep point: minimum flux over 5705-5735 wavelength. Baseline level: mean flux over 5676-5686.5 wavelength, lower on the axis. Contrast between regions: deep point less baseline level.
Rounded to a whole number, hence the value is -9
